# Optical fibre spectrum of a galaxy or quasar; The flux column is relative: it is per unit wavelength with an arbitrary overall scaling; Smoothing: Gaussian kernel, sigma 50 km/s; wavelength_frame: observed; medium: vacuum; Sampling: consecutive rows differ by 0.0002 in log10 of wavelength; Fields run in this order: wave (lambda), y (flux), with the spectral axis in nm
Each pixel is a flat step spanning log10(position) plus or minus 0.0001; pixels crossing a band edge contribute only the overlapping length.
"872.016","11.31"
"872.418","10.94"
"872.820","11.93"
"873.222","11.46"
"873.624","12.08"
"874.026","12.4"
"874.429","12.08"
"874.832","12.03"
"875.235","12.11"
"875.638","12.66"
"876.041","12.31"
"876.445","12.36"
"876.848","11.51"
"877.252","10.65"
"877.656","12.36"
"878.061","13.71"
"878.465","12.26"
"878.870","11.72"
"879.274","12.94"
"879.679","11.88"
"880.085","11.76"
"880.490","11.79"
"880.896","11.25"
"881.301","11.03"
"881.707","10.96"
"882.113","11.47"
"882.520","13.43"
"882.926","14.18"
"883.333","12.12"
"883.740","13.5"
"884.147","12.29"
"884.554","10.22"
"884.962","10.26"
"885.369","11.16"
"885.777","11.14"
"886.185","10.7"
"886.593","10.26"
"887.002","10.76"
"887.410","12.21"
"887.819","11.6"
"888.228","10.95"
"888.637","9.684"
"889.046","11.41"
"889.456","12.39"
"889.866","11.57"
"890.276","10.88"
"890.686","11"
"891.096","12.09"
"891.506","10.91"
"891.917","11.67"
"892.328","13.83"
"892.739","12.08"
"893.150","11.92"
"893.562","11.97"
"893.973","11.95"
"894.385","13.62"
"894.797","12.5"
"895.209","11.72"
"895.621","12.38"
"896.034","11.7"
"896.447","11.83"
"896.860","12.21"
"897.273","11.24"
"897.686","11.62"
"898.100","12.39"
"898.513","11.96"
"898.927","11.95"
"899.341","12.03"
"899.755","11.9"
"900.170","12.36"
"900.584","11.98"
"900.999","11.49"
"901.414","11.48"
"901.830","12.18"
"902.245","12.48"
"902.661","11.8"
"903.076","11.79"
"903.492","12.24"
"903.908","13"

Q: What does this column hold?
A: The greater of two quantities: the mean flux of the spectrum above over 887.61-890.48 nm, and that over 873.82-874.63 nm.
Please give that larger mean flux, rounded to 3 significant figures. 12.2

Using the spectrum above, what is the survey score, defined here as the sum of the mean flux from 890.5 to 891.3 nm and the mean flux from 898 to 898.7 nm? 23.7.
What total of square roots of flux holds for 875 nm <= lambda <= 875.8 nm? 7.04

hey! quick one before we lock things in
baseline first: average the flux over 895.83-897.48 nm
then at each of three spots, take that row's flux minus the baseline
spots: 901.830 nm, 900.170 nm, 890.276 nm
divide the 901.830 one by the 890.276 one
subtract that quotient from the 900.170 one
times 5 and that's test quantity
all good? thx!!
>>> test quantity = 6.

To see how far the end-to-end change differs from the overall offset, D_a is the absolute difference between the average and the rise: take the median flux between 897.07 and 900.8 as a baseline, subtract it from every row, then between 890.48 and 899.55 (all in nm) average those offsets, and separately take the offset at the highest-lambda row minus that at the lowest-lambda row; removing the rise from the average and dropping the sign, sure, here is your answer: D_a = 1.0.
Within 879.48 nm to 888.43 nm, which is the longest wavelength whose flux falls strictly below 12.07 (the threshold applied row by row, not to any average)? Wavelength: 888.228 nm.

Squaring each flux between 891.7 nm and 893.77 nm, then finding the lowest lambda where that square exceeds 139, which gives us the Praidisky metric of 892.328 nm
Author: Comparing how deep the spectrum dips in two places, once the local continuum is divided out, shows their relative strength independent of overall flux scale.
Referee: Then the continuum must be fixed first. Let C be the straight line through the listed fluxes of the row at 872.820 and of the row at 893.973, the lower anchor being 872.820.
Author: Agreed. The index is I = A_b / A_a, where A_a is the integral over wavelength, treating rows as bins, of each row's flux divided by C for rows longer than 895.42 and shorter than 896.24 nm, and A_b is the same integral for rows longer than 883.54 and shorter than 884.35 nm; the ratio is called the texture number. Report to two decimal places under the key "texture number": 1.06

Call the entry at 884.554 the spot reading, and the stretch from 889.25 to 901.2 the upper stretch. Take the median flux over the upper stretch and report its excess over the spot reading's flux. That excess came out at 1.7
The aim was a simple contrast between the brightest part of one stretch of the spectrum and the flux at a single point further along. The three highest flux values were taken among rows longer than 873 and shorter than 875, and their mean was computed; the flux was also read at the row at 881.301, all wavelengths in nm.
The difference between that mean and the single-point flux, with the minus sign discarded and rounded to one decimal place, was 1.2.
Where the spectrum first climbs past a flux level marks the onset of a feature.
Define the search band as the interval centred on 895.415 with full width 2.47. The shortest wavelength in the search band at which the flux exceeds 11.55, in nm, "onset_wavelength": 894.385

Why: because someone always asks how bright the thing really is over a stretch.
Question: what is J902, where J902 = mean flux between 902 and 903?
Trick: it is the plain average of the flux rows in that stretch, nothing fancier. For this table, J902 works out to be 12.1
